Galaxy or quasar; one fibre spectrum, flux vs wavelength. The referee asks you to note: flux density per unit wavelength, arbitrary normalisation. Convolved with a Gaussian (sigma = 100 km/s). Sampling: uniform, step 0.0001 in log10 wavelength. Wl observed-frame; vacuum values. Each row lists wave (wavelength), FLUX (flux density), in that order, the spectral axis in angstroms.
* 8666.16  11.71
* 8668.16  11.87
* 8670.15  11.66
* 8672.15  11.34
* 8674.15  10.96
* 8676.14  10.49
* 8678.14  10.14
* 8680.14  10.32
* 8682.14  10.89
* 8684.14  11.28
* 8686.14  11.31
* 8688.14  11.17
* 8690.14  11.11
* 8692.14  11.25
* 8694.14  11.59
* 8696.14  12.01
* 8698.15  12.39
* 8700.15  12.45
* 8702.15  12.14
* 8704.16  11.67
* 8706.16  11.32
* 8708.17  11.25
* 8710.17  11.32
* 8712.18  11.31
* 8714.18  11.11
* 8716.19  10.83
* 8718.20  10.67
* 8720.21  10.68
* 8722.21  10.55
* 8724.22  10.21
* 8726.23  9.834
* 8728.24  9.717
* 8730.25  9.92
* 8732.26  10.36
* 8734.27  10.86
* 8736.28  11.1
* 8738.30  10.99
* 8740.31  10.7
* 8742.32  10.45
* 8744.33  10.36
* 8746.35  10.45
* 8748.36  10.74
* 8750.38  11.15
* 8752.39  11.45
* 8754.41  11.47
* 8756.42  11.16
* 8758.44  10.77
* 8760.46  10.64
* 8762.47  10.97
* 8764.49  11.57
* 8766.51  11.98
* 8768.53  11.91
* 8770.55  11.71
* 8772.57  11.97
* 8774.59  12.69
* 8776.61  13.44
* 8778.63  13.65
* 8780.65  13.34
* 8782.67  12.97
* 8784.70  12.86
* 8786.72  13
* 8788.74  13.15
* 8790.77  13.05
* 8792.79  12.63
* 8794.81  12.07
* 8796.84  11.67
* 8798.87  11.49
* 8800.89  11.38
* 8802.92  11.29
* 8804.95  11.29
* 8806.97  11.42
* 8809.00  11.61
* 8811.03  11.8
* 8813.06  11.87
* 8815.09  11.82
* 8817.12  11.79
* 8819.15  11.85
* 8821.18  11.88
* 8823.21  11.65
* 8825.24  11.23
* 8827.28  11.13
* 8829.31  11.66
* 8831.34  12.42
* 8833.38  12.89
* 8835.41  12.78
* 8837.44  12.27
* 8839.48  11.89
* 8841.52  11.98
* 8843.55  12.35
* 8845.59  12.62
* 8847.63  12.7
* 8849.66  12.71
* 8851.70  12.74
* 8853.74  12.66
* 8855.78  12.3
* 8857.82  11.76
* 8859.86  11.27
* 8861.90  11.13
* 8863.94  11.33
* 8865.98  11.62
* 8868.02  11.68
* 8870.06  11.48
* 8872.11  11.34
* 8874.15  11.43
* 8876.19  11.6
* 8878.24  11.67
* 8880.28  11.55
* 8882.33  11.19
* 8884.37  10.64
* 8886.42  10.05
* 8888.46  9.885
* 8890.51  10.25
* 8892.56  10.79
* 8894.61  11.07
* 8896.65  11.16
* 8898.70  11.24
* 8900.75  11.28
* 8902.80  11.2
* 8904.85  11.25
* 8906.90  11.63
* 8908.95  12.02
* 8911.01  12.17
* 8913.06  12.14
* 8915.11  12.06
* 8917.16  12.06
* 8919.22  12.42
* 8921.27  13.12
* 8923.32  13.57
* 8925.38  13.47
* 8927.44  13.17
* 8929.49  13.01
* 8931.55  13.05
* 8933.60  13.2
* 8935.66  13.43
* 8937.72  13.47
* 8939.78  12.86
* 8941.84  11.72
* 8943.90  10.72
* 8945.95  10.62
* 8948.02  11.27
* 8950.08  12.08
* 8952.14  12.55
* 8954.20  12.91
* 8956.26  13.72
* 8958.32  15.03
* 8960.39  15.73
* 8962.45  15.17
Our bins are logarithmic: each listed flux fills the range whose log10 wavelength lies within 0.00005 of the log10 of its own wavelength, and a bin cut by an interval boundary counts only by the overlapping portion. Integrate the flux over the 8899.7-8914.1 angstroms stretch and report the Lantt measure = 168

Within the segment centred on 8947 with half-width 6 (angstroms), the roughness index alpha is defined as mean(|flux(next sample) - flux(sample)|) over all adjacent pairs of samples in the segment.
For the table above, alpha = 0.6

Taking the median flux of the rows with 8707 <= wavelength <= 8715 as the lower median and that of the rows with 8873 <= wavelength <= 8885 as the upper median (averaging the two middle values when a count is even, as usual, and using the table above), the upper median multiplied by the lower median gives 130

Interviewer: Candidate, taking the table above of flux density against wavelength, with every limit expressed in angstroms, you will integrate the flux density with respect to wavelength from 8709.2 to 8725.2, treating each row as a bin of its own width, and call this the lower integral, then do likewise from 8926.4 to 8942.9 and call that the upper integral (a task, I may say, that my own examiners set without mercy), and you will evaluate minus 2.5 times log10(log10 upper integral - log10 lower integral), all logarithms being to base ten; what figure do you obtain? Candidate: 2.6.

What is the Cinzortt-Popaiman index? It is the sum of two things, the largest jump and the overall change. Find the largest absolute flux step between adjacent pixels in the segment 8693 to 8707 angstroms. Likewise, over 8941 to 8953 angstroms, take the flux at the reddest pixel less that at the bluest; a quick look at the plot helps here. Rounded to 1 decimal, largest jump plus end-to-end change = 1.3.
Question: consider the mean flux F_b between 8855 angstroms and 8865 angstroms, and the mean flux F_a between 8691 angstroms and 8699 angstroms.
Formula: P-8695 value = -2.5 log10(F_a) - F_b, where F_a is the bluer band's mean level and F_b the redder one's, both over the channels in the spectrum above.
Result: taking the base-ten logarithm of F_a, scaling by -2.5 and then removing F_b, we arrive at -14.2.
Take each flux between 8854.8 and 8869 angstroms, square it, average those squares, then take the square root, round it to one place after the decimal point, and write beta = 11.6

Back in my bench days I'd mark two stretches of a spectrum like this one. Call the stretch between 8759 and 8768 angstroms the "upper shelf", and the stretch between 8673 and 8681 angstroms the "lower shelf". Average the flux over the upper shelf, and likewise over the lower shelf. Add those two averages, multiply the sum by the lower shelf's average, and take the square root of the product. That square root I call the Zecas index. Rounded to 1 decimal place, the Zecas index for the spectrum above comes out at 15.1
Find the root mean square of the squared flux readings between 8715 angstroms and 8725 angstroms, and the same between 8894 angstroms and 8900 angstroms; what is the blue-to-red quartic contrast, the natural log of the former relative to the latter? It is -0.10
